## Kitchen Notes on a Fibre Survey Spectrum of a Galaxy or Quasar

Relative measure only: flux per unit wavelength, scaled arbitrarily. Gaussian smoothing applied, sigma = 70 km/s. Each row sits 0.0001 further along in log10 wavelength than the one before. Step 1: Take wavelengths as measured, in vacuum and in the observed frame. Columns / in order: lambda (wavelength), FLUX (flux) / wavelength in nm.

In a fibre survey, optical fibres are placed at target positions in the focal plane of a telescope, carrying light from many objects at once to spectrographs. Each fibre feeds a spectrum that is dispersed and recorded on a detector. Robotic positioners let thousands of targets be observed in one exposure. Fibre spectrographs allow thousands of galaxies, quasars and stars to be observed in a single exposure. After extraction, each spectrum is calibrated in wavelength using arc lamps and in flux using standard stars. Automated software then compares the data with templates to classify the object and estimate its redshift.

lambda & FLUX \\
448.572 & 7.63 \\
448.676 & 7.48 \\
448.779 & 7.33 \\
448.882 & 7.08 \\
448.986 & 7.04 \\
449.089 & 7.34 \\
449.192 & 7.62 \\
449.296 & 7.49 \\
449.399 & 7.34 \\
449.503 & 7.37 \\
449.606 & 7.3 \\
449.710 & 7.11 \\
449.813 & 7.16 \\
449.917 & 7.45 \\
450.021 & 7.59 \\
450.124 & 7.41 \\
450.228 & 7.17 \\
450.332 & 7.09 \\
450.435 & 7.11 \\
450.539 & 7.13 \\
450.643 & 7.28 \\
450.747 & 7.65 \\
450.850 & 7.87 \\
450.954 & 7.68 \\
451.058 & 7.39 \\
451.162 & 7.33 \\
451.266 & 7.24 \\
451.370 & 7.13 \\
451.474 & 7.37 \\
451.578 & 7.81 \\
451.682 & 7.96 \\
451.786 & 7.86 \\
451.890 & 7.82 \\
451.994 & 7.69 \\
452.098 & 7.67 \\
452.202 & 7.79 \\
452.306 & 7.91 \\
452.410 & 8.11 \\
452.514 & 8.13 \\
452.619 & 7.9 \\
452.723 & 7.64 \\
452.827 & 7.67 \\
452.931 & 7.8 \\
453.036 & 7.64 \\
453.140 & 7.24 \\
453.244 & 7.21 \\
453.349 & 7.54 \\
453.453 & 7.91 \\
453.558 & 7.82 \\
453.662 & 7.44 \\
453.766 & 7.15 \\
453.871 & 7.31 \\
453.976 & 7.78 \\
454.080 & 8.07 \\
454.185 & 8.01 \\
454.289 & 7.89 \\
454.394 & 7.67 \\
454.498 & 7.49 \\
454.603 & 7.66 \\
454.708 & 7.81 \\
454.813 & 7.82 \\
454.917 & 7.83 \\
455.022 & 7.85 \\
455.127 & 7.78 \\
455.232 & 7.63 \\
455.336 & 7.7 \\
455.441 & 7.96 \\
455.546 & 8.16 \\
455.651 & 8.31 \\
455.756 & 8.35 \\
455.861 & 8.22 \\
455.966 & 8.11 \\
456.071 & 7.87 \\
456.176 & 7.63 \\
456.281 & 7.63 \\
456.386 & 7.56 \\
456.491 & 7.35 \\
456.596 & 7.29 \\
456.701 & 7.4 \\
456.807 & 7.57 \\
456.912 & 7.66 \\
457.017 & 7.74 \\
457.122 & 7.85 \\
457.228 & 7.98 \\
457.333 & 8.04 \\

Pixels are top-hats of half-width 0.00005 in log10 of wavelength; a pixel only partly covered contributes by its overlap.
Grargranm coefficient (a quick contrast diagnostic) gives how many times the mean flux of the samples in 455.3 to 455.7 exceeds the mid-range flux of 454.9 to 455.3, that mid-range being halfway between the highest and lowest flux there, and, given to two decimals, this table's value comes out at 1.04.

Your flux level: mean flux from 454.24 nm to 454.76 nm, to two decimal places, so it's 7.70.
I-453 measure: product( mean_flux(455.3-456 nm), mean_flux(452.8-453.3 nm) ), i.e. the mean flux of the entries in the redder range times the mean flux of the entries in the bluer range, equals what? 61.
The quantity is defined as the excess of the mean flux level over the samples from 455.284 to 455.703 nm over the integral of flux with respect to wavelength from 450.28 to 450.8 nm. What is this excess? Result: 4.3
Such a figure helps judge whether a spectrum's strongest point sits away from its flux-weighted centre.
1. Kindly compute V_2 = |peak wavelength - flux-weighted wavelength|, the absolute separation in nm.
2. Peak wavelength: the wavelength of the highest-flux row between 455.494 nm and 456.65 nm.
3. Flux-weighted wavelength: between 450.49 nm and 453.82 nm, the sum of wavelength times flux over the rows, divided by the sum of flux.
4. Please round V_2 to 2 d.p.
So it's 3.60 nm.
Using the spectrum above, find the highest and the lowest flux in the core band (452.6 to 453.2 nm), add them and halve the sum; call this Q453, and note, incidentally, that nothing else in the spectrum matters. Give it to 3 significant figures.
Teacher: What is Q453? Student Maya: 7.57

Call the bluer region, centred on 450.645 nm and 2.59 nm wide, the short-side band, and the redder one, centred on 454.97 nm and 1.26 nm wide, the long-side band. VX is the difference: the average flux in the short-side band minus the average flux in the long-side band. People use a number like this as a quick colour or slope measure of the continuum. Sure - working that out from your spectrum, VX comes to -0.36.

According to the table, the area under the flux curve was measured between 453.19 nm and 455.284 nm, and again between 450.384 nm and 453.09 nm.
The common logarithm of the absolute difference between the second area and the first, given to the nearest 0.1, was 0.7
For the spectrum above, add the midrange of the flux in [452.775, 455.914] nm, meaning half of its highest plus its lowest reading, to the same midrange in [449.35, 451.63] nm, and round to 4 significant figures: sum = 15.23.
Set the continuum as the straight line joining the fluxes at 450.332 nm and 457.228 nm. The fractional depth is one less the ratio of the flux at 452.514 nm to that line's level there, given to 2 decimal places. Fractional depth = -0.10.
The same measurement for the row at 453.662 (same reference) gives 0.01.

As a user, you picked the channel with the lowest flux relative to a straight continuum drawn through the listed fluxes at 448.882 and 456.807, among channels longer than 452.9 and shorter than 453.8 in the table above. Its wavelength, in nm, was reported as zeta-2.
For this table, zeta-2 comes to 453.766 nm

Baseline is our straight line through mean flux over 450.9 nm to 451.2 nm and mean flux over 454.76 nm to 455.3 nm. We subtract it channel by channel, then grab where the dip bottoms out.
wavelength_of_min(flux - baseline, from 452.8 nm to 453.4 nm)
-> 453.244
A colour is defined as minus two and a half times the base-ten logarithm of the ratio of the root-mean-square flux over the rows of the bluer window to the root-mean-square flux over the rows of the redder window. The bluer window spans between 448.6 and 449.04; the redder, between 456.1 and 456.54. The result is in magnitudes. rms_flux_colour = 0.045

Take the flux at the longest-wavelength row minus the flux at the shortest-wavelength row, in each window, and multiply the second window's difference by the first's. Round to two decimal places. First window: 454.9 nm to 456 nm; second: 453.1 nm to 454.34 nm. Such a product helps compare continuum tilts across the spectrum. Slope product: 0.18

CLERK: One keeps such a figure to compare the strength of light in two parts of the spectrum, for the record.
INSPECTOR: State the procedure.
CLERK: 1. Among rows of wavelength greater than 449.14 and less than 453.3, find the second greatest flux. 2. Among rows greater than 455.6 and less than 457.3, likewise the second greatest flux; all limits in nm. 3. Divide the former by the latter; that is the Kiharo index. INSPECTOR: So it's 0.98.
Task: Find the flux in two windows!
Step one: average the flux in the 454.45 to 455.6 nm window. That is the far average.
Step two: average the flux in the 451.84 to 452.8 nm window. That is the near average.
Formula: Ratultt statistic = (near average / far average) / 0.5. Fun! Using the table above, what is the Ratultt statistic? 2.02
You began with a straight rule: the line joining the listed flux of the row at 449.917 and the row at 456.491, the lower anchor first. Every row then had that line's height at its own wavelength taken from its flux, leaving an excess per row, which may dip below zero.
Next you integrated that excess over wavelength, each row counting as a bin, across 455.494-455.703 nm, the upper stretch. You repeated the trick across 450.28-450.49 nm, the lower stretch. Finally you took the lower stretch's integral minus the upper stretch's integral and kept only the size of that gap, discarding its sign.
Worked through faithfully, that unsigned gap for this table 0.25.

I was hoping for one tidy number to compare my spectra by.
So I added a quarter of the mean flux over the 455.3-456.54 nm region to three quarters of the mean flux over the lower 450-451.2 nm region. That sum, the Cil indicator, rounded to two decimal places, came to 7.52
